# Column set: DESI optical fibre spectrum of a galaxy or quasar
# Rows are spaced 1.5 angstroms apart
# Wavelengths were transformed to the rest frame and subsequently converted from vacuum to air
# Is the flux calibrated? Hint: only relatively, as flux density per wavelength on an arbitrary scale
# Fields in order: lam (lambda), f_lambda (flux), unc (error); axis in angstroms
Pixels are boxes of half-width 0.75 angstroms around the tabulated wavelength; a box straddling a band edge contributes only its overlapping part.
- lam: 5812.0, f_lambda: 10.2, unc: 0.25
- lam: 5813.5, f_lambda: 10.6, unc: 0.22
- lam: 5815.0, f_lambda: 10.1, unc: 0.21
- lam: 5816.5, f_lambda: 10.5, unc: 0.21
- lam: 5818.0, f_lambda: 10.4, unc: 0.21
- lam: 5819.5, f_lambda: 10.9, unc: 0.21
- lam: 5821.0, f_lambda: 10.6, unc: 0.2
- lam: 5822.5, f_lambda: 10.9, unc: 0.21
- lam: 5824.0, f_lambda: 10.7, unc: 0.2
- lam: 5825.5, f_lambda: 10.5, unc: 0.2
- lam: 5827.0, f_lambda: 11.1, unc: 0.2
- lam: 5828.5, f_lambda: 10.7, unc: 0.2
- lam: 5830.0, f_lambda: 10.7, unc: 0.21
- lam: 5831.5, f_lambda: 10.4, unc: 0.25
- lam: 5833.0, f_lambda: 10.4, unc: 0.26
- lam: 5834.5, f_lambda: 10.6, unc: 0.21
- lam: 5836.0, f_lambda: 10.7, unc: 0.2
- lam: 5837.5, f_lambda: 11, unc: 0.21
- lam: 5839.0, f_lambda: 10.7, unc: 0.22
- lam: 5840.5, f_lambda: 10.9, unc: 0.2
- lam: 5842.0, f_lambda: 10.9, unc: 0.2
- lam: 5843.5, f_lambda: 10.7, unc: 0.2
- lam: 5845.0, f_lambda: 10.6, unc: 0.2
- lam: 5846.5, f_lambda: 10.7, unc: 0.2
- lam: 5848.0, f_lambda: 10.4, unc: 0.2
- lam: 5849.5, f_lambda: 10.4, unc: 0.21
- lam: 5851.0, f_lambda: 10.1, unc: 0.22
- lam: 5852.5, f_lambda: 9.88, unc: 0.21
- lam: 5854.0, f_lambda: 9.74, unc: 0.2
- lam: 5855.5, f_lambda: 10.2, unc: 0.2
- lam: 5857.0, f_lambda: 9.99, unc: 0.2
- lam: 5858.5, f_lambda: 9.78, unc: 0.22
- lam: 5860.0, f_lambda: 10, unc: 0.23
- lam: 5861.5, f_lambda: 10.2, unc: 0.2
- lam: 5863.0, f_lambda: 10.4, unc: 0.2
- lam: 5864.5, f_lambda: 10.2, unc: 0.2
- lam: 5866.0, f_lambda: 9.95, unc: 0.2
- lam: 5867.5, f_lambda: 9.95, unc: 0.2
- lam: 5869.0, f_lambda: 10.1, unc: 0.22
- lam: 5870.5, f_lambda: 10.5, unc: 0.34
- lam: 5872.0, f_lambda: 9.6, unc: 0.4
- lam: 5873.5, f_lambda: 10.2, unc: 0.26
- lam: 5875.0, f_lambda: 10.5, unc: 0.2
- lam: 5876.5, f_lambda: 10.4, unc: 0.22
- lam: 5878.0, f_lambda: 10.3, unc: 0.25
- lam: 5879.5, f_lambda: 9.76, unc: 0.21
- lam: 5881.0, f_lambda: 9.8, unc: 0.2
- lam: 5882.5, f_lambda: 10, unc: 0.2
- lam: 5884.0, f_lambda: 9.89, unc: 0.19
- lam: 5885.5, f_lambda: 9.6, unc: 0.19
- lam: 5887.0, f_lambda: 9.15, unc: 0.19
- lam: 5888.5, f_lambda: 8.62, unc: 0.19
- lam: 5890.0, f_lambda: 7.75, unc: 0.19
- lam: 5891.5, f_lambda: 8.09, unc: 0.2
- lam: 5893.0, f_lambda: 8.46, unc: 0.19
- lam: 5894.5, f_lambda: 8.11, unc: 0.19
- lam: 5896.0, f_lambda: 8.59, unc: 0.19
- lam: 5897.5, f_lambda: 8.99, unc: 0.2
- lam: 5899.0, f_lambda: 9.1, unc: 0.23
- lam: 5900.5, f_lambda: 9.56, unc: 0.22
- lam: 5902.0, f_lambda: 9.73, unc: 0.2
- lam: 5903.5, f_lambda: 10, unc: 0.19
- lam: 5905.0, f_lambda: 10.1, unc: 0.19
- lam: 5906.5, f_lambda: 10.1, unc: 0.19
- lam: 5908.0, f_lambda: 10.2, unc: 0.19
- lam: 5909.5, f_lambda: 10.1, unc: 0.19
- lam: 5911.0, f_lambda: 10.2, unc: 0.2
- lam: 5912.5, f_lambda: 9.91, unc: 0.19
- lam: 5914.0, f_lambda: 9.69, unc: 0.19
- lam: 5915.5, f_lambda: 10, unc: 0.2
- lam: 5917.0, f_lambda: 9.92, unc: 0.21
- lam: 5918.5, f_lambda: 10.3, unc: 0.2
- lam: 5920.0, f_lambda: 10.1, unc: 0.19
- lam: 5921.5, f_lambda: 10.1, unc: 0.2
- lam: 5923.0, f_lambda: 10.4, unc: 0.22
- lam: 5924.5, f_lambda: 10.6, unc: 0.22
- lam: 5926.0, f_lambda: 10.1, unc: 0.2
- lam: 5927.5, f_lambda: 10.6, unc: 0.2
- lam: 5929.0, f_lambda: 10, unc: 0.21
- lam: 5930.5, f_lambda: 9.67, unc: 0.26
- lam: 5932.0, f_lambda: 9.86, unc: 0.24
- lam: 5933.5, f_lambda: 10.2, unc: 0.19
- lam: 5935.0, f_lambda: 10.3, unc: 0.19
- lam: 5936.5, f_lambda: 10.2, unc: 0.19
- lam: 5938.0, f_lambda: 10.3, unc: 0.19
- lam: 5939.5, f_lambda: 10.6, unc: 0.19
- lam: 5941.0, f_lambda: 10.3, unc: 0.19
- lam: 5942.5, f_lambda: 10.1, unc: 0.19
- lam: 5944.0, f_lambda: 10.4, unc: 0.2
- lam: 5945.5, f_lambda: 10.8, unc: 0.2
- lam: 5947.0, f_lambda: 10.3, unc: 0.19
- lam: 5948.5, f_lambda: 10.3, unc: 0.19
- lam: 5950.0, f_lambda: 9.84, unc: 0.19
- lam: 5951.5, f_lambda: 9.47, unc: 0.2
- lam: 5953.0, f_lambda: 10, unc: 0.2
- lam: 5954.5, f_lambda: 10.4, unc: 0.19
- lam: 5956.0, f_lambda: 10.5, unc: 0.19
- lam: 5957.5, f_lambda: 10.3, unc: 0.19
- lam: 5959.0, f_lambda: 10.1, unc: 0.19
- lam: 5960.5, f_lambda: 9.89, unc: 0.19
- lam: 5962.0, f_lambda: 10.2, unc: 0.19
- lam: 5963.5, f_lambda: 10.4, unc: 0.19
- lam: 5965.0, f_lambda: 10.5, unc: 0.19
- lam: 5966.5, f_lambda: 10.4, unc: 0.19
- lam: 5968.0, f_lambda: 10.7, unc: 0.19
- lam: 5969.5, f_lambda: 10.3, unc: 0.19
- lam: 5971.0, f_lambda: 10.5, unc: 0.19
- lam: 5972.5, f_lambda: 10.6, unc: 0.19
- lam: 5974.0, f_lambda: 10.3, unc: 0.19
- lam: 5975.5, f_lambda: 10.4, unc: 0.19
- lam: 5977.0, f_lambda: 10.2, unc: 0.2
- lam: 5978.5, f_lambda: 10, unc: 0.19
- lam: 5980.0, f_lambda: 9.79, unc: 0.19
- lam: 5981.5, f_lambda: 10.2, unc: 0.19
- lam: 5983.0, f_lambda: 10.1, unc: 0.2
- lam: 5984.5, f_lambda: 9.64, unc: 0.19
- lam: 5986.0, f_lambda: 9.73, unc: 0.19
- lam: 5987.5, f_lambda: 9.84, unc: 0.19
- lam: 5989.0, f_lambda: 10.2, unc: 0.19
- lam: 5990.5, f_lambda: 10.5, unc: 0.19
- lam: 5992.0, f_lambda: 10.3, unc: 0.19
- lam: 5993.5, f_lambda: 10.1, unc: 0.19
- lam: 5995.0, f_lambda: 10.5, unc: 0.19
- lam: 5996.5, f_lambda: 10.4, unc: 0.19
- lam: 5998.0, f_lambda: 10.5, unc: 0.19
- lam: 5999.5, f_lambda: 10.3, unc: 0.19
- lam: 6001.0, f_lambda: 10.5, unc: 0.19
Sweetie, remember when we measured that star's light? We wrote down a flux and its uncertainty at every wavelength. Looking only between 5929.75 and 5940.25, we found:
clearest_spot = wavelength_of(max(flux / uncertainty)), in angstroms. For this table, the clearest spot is 5939.5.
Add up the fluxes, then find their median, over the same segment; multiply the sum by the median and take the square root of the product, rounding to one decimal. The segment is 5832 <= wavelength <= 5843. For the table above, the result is 28.4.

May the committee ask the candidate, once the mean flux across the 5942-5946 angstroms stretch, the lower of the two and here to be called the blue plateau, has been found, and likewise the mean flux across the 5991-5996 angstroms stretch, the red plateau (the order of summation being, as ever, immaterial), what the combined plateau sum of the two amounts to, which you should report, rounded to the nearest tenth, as 20.7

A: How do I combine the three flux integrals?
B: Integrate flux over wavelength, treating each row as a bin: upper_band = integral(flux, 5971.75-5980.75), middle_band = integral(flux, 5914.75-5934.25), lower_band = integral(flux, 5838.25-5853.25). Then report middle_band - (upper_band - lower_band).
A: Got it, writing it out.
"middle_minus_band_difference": 264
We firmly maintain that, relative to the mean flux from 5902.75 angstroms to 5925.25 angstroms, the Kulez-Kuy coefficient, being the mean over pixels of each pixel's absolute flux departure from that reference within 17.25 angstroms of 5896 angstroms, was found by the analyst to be 0.75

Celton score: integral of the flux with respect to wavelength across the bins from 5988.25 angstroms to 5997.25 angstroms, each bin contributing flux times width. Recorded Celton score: 93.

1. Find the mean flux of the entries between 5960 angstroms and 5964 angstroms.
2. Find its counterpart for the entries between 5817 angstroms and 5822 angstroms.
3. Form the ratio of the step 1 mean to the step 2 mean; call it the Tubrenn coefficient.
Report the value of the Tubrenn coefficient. 0.96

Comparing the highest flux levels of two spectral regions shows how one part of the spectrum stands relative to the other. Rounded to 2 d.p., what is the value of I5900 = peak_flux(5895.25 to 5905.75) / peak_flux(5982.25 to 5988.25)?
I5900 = 1.00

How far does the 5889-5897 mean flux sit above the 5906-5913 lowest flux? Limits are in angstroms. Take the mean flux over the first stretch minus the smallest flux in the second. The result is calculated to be -1.7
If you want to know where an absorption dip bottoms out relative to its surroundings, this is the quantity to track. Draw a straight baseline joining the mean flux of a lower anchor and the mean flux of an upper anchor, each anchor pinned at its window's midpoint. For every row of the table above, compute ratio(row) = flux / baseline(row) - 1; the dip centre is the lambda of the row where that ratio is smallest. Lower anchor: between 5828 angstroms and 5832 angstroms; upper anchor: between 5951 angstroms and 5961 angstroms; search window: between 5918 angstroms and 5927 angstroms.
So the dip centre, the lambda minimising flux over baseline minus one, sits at 5920.0 angstroms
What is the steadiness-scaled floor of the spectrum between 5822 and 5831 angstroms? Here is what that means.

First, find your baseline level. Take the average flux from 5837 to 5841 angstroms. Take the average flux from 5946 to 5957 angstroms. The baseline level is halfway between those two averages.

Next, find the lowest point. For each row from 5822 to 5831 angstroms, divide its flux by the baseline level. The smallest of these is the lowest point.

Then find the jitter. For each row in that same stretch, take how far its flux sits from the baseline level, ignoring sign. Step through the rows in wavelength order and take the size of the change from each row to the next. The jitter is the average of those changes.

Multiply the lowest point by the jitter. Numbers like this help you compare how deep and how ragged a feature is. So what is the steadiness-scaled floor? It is 0.28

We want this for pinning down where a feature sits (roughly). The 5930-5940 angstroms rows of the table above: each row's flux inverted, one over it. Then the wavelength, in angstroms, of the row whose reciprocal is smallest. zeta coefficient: 5939.5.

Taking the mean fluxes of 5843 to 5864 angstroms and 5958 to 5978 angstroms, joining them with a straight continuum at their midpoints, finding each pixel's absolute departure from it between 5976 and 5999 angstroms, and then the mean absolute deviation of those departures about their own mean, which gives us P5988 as 0.18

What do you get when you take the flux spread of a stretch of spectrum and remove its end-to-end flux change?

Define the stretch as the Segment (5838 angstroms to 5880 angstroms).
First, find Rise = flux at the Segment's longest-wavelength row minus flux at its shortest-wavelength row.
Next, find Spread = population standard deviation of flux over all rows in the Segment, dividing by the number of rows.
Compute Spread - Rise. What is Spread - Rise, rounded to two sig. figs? 1.3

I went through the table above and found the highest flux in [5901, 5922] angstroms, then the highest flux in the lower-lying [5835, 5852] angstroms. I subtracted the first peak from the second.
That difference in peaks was 0.7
